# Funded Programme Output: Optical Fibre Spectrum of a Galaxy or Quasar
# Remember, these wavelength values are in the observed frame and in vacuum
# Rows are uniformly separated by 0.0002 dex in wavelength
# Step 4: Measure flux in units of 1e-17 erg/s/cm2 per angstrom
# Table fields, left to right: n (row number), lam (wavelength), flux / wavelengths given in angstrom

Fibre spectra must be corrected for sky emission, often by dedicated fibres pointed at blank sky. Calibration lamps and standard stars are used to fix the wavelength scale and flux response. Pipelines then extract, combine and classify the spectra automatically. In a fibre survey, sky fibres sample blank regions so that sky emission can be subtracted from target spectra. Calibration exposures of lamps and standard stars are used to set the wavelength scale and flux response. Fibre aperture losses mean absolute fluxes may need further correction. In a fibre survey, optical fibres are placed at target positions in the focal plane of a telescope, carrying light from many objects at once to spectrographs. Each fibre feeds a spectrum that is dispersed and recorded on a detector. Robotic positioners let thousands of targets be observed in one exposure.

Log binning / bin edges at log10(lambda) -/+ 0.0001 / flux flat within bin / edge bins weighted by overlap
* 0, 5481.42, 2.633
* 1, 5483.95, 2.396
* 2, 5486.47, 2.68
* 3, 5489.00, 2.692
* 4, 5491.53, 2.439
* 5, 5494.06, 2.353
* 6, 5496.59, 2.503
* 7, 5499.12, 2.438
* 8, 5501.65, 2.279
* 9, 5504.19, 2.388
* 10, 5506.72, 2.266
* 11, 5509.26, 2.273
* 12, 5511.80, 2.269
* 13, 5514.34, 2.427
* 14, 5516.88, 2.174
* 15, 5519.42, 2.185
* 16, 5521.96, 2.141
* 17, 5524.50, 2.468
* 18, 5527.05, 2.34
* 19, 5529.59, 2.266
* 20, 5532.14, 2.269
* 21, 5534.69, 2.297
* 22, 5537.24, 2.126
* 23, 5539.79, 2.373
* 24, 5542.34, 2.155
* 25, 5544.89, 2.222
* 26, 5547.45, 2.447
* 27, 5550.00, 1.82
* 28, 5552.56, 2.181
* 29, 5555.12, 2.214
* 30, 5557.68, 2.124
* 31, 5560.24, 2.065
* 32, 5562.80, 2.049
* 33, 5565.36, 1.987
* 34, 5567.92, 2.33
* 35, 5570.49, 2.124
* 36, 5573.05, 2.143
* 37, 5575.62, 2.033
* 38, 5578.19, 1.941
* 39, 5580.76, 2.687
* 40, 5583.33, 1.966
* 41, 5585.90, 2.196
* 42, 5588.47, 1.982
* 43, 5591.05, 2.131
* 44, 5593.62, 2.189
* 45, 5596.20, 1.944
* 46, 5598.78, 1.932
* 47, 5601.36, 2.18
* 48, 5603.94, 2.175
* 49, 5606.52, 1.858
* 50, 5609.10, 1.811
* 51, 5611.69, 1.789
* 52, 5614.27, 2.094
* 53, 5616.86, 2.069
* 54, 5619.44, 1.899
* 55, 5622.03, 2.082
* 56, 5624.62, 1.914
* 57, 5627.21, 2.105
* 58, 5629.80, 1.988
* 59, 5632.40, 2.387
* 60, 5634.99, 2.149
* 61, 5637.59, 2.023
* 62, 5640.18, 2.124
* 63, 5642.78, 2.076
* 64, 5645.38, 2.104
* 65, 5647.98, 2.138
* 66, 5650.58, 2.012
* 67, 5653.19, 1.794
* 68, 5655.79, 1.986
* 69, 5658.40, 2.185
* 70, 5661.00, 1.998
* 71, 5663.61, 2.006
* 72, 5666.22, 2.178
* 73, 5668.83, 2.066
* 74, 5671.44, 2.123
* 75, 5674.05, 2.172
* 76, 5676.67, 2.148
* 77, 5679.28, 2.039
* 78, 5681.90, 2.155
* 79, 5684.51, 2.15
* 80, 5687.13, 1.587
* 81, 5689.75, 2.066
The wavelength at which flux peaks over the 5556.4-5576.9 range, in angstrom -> 5567.92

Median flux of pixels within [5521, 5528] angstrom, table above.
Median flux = 2.34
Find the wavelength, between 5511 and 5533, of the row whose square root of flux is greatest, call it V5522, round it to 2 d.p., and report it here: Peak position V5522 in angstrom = 5524.50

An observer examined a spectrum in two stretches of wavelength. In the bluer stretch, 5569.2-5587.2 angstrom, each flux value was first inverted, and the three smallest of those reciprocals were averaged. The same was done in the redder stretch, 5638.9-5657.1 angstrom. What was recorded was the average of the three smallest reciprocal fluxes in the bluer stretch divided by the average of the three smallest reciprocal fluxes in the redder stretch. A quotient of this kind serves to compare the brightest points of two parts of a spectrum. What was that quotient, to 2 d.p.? 0.92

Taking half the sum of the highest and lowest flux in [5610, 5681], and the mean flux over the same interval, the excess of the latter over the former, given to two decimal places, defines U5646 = -0.03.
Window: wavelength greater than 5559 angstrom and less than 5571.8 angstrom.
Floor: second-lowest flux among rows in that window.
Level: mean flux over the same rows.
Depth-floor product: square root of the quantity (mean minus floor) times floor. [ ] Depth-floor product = 0.36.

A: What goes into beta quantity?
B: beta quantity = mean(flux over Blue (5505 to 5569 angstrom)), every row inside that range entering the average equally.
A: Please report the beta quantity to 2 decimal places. 2.22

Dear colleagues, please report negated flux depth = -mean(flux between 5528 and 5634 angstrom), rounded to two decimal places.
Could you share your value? -2.11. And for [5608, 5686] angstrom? -2.06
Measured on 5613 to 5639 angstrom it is -2.07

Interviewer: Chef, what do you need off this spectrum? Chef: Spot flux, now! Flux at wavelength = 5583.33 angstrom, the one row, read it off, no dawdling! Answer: 1.966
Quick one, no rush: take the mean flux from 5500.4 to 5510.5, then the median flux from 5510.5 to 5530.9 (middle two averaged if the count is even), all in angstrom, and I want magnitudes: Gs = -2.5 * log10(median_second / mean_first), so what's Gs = 0.016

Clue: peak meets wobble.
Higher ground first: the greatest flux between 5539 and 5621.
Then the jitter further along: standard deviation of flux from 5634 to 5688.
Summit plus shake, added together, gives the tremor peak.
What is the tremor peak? 2.83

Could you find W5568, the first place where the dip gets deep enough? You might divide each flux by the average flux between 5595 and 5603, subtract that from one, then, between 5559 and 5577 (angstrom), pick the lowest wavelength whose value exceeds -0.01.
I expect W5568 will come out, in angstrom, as 5565.36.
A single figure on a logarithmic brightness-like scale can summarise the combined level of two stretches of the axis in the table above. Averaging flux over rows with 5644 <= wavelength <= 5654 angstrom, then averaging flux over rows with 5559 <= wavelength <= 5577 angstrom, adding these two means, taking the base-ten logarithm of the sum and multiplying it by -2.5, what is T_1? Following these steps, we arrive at -1.54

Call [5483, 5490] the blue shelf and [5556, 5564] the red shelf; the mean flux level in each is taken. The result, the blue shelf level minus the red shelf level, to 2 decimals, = 0.51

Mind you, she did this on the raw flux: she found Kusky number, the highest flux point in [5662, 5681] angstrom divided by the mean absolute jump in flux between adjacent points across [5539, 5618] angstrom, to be 11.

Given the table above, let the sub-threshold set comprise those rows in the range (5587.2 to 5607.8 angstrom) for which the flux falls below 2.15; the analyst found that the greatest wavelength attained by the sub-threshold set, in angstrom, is 5606.52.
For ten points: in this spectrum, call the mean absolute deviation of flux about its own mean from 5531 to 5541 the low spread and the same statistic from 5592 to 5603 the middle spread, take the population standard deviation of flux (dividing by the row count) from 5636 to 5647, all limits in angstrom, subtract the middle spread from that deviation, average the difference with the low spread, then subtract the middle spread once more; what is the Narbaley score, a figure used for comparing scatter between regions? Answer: -0.1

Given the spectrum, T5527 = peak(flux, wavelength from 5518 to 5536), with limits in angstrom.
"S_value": 2.468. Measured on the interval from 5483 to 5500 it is 2.692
